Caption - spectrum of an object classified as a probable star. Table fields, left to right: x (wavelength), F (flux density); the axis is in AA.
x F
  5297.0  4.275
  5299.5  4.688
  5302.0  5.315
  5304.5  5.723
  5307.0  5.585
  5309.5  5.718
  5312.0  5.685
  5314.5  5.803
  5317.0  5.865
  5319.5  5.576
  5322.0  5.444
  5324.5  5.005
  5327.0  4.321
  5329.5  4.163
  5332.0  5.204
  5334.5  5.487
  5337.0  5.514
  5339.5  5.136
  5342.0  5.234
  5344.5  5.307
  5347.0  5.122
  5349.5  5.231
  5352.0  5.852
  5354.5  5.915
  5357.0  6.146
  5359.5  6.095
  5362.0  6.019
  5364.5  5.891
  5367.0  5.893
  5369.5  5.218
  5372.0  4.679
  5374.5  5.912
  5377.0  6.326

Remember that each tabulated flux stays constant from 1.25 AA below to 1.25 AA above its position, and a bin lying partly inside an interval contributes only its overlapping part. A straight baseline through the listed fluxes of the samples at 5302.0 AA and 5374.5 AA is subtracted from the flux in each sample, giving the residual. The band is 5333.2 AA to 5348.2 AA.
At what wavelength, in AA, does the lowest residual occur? 5347.0 AA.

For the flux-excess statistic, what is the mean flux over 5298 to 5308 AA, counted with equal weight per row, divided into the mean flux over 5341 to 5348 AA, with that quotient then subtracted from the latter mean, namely 4.2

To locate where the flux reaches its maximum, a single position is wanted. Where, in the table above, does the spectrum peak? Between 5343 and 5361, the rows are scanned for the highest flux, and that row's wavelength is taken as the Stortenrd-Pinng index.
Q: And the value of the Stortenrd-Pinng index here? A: 5357.0 AA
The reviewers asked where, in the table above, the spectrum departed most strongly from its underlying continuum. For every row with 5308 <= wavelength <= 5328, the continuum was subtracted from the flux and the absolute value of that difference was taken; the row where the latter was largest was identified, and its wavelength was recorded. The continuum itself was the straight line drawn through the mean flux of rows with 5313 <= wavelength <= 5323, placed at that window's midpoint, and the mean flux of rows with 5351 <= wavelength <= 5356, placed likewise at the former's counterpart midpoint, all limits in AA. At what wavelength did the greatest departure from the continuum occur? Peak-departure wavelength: 5327.0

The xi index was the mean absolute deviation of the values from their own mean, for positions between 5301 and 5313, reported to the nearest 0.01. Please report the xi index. 0.12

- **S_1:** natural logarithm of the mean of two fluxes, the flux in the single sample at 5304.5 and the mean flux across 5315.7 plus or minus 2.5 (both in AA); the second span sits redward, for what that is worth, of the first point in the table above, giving 1.75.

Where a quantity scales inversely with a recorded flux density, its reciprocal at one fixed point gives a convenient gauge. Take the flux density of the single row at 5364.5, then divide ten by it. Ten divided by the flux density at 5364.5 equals 1.70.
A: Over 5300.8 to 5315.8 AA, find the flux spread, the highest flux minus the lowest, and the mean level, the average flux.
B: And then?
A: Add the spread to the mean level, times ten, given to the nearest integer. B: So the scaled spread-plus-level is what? 61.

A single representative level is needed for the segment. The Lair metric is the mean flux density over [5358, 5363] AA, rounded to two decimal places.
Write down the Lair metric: 6.06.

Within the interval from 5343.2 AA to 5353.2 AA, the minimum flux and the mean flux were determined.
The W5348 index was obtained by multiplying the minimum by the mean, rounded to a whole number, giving 28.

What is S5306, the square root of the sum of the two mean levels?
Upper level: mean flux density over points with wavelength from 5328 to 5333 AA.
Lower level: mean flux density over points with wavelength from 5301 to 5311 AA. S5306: 3.20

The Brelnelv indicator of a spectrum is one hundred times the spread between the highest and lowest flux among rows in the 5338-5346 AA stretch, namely 17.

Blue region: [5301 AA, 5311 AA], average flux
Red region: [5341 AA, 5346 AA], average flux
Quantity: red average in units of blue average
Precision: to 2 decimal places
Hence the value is 0.94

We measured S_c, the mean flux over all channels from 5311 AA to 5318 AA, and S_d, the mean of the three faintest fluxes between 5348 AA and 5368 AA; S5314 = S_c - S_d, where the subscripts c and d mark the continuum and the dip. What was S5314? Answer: 0.13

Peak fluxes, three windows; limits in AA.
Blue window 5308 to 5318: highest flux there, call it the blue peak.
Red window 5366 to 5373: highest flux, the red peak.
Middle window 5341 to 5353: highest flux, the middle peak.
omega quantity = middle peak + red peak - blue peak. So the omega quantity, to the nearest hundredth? 5.88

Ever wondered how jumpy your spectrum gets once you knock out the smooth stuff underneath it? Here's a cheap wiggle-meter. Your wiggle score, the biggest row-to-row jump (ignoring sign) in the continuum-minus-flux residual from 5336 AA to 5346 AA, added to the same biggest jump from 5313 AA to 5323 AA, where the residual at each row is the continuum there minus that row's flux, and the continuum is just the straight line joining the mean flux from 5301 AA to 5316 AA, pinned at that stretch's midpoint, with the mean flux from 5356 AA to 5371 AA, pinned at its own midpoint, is 0.69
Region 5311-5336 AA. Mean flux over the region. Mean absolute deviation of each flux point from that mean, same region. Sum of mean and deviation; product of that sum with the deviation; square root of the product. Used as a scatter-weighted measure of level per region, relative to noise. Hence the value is 1.63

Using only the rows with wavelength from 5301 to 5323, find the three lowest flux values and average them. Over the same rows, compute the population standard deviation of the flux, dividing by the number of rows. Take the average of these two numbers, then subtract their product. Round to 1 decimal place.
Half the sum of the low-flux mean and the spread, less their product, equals 1.9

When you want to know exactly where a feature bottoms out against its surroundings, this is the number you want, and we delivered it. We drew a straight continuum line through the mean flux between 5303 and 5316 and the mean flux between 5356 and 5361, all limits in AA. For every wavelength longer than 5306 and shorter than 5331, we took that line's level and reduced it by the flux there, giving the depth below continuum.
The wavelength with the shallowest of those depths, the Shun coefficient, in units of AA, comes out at 5317.0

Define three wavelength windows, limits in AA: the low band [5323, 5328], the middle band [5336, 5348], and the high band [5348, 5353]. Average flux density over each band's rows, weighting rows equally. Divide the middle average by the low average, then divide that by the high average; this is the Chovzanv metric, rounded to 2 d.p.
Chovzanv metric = 0.20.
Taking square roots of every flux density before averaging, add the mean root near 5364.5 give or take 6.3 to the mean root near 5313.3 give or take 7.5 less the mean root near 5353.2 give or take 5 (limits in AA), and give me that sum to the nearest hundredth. 2.40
